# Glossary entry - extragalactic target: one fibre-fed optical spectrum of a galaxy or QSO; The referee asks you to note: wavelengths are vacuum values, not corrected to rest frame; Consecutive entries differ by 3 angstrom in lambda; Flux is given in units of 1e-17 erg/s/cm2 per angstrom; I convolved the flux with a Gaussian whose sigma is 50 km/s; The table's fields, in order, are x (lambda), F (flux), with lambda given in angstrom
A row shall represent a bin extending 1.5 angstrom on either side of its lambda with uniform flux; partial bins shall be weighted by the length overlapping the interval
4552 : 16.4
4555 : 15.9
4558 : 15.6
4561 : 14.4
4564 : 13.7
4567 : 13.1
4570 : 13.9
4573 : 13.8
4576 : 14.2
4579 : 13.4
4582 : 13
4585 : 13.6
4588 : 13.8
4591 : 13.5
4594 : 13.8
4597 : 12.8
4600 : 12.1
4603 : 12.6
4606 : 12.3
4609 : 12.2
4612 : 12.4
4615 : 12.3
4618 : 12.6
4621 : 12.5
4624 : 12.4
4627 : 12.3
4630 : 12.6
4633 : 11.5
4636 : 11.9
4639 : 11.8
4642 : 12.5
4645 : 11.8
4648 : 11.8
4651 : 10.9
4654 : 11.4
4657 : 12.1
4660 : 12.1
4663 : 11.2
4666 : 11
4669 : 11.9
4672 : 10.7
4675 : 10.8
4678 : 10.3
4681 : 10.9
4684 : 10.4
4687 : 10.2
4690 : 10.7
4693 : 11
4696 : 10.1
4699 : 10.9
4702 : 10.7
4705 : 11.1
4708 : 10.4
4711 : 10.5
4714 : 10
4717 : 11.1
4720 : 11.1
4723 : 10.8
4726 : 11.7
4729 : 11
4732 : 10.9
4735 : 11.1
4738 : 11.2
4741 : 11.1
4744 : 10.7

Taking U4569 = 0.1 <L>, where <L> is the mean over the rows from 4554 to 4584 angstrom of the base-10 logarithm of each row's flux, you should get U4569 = 0.115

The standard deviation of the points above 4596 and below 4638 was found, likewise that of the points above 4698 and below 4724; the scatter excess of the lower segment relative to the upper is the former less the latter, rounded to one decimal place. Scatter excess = 0.0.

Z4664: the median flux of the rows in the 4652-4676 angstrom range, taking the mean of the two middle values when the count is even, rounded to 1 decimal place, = 11.3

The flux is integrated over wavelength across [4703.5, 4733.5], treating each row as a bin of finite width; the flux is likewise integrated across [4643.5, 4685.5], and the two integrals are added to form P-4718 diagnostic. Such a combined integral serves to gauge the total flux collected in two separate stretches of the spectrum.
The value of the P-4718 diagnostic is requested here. 798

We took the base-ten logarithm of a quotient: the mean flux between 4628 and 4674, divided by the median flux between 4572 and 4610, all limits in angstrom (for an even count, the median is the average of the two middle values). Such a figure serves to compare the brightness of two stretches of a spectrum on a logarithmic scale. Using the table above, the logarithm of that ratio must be -0.060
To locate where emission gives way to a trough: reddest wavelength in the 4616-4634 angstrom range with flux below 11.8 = 4633 angstrom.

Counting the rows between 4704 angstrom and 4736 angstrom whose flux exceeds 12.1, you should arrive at 0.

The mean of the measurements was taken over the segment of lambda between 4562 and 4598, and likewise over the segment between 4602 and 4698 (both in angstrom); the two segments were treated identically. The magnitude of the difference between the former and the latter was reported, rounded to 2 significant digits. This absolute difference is 2.0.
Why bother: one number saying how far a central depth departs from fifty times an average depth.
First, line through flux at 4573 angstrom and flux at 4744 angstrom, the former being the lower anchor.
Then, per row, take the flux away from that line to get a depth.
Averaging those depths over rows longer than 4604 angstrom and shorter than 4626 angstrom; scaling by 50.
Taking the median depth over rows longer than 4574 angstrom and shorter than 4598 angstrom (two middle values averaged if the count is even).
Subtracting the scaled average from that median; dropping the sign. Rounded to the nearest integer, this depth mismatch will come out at 33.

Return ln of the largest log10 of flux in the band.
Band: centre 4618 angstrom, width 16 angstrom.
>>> 0.10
